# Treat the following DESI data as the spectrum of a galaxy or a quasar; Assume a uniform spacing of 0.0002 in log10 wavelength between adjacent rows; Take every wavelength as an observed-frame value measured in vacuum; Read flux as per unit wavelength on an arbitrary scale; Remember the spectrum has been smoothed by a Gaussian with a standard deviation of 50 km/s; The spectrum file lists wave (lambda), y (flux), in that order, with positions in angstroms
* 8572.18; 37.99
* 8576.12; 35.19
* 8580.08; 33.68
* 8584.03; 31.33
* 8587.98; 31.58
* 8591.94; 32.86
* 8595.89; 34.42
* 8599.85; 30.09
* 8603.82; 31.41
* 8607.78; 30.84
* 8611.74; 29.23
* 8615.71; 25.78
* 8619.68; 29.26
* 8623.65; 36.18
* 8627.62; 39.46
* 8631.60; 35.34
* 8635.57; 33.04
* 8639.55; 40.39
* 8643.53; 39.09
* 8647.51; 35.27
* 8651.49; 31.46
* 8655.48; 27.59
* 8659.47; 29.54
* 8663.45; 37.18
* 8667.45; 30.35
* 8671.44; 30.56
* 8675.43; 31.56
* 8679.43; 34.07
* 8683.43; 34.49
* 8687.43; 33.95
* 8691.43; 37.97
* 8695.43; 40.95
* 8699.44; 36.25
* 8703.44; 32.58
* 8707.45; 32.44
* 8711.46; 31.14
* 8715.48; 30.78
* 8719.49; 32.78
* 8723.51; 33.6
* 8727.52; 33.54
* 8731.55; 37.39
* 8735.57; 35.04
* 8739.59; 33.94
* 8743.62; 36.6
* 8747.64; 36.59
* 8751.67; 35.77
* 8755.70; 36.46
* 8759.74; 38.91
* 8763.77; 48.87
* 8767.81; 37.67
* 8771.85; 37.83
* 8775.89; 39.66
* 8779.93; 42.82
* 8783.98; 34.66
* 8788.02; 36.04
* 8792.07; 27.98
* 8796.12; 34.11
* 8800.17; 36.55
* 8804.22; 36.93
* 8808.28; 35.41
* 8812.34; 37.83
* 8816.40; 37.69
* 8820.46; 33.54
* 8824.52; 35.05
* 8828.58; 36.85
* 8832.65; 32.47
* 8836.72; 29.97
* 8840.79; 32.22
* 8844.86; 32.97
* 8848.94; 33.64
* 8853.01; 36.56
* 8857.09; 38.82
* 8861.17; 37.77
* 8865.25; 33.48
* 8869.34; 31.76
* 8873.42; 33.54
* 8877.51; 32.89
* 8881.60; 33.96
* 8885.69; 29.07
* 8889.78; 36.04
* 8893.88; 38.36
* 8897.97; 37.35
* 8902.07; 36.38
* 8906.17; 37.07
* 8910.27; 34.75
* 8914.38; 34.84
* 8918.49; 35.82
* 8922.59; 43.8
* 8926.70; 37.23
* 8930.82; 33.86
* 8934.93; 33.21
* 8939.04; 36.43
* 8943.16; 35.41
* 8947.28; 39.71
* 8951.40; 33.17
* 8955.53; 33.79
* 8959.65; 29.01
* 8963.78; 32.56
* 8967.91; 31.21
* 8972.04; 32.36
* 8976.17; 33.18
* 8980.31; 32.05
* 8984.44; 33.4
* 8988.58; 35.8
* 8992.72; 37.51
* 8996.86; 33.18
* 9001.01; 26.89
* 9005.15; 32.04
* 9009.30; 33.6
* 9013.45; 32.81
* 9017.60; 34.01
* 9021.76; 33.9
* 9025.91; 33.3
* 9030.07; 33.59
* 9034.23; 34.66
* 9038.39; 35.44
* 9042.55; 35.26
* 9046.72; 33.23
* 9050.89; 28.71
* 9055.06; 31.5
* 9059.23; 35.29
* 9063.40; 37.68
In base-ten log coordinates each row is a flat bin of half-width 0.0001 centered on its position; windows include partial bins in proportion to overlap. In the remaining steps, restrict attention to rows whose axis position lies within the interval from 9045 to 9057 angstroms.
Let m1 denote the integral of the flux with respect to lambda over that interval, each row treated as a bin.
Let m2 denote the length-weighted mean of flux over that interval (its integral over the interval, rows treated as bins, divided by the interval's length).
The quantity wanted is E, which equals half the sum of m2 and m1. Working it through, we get 202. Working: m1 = 373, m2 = 31.1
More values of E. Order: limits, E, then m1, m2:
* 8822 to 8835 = 242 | 450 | 34.6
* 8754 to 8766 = 270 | 498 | 41.5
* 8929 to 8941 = 224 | 414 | 34.5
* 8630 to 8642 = 237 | 437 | 36.4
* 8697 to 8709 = 221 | 409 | 34.1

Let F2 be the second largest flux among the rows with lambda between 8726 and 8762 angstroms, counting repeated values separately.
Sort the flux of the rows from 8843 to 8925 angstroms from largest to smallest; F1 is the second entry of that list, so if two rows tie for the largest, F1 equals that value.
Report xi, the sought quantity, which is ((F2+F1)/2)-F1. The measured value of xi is -0.7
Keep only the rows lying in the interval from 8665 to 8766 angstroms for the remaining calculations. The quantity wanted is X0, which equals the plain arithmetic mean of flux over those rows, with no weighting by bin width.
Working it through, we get 35.1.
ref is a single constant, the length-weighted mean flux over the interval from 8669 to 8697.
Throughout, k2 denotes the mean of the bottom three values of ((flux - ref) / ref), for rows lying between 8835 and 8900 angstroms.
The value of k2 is -0.126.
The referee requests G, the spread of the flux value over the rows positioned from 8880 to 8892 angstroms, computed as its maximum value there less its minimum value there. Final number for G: 7.0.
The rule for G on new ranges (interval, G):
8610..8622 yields 3.5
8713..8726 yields 2.8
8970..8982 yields 1.1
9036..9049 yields 2.2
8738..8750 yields 2.7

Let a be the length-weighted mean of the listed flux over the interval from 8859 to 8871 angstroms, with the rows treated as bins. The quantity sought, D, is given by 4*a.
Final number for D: 138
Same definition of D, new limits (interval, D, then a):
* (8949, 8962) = 129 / 32.2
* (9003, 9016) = 131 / 32.8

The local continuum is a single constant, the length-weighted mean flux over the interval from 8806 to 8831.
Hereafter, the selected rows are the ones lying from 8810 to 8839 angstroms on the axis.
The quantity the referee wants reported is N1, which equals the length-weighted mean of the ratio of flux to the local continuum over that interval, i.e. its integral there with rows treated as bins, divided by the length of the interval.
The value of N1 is 0.97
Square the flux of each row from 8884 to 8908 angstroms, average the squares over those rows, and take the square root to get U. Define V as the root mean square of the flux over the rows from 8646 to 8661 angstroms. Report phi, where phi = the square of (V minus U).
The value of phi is 22.5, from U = 36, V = 31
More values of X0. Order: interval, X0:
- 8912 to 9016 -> 34.1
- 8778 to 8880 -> 34.9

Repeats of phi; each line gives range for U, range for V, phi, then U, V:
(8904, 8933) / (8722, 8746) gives 3.4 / 37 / 35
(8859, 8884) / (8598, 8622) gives 19.9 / 34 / 29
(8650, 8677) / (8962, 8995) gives 5.1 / 31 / 34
